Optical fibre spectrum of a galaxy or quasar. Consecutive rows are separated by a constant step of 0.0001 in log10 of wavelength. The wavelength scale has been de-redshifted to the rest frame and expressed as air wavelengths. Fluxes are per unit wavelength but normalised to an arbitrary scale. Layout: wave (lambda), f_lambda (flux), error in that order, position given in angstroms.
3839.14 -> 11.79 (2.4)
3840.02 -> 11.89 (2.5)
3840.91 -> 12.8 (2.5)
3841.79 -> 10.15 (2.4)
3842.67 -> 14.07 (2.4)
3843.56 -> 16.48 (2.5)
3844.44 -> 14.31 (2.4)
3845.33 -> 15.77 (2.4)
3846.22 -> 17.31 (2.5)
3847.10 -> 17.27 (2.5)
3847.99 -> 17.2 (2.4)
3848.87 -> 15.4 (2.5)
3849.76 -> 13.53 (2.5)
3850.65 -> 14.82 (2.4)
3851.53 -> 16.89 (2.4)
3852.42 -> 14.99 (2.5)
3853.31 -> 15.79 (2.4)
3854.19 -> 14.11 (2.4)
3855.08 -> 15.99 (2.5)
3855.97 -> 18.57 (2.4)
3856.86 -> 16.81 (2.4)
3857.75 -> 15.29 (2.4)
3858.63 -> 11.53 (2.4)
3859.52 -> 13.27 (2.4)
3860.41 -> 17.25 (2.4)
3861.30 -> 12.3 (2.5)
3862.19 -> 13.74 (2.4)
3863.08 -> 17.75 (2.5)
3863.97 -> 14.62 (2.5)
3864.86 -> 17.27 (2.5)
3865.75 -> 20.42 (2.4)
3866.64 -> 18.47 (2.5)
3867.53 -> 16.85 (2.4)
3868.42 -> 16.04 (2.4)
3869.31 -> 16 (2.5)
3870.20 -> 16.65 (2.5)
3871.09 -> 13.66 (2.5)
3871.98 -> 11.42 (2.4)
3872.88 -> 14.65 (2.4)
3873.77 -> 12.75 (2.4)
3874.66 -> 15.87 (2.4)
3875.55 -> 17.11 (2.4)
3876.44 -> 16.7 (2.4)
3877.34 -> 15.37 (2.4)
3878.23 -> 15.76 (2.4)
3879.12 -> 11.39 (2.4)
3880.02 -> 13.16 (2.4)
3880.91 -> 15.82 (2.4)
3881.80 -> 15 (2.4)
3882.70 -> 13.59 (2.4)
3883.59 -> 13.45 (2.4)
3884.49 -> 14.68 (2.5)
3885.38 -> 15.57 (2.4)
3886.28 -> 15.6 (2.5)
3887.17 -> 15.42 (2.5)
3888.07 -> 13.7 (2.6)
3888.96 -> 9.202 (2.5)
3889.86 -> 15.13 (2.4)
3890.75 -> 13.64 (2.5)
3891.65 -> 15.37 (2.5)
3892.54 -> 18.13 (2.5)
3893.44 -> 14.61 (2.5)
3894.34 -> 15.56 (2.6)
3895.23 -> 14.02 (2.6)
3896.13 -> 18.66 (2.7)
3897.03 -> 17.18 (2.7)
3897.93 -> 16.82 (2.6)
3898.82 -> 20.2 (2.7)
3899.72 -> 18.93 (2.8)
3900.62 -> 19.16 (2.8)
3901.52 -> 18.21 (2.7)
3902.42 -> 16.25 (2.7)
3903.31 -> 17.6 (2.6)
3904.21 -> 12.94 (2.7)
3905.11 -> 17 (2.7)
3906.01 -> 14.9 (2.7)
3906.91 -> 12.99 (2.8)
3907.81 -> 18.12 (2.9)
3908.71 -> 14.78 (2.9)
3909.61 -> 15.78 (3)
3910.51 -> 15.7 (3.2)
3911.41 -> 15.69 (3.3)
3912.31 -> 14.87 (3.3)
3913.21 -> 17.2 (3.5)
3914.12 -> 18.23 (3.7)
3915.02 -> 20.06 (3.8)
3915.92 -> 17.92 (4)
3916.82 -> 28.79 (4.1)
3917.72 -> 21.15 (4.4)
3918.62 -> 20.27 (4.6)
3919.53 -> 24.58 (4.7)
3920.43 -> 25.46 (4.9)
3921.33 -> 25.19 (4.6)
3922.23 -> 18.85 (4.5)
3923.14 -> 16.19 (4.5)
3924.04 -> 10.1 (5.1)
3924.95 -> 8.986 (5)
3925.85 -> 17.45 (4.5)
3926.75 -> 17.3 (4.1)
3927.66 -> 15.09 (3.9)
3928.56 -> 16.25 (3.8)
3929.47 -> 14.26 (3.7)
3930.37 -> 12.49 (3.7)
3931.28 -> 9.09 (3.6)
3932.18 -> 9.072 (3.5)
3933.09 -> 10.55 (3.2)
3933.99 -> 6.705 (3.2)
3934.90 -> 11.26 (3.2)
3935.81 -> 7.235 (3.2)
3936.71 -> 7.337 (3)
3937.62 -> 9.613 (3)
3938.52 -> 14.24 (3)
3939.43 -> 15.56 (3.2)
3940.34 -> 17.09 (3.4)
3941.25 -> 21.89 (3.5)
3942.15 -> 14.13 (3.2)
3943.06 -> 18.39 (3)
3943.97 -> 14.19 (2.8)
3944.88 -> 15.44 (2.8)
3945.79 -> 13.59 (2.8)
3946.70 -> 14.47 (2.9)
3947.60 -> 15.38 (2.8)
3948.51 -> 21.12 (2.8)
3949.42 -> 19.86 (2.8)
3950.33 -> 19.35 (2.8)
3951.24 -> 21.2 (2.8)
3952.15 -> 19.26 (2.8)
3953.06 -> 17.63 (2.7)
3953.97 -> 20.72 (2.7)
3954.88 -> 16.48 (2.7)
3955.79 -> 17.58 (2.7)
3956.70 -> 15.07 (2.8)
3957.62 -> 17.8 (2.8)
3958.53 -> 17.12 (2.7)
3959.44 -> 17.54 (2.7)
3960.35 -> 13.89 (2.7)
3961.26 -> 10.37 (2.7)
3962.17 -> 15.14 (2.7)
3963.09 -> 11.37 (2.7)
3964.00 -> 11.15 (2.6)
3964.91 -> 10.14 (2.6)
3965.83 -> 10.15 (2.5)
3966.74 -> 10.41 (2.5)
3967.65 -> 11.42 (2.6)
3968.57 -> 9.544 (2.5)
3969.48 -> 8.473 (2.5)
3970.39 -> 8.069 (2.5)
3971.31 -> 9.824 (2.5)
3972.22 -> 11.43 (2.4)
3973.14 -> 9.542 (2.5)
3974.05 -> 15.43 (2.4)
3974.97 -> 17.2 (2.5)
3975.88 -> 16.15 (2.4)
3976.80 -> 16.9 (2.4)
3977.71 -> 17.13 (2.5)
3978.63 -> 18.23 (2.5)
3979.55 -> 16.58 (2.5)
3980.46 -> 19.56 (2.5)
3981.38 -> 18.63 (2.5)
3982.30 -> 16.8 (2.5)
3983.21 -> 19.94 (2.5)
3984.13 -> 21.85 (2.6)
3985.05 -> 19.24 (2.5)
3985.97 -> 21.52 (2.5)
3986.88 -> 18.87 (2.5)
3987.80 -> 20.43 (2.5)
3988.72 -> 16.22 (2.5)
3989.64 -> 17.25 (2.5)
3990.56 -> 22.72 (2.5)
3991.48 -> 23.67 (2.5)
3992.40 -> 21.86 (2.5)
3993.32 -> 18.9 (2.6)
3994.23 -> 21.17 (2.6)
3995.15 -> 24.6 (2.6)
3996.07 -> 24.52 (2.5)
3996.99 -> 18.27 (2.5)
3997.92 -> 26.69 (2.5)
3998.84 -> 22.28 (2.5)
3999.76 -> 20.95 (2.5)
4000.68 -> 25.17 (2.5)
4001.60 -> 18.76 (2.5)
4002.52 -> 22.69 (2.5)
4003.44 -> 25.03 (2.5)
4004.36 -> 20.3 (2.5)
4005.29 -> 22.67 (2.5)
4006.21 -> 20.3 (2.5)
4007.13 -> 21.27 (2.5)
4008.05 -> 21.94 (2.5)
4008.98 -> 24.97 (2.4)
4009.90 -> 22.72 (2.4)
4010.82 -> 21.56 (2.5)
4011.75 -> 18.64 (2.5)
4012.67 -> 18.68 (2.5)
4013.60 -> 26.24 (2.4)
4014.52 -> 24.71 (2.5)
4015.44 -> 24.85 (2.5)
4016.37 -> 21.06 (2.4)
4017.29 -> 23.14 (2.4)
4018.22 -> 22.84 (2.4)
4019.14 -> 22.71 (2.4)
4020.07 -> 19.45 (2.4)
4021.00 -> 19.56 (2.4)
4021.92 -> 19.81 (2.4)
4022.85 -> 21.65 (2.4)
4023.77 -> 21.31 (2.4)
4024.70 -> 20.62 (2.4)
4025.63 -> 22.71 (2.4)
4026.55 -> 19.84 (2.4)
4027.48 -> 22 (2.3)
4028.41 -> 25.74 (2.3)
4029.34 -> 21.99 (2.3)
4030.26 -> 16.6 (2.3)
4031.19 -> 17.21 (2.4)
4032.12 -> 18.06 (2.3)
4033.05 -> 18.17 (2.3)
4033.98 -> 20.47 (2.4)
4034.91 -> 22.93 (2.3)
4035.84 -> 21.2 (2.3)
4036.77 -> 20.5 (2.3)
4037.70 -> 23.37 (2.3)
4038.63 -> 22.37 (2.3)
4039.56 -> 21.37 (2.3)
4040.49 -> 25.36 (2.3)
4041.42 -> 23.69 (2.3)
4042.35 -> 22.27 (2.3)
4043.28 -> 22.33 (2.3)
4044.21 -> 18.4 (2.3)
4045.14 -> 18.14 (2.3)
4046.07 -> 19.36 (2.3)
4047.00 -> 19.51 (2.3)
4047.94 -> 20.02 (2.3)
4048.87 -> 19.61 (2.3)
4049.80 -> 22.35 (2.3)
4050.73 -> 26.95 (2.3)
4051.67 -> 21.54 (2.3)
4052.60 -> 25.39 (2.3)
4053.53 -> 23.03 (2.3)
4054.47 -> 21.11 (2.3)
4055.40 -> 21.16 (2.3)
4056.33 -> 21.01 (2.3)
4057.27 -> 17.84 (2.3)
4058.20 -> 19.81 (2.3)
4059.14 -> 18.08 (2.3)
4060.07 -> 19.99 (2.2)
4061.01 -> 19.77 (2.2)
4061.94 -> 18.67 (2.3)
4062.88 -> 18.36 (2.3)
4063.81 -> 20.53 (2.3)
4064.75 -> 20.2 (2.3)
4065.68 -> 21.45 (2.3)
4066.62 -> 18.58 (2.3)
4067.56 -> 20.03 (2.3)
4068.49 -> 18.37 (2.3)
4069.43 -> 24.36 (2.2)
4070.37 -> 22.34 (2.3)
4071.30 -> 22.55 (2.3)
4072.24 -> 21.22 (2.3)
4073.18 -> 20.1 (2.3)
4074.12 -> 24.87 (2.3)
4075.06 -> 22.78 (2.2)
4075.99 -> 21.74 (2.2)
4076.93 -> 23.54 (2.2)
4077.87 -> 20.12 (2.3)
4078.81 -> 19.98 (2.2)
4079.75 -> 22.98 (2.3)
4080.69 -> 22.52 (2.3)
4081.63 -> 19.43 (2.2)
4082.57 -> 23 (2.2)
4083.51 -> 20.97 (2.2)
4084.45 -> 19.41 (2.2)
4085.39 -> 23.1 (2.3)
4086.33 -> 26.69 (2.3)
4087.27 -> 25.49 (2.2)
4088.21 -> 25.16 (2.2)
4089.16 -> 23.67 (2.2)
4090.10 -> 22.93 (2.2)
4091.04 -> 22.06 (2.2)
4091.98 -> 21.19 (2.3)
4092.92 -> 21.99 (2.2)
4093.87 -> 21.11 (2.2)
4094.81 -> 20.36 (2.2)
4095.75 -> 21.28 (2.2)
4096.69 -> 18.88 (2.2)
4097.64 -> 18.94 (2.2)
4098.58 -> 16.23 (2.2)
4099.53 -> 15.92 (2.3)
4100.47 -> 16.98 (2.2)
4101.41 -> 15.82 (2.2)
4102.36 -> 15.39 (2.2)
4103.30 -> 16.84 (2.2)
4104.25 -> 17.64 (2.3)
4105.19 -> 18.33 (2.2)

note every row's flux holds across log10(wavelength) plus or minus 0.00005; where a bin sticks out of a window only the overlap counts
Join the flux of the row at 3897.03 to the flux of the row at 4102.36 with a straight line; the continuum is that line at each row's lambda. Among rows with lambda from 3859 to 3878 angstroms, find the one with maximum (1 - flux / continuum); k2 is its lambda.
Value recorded 3871.98 angstroms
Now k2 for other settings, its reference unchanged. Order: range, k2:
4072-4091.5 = 4081.63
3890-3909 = 3904.21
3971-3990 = 3973.14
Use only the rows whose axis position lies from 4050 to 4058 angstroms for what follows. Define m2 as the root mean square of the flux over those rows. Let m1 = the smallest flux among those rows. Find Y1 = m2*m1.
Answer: 400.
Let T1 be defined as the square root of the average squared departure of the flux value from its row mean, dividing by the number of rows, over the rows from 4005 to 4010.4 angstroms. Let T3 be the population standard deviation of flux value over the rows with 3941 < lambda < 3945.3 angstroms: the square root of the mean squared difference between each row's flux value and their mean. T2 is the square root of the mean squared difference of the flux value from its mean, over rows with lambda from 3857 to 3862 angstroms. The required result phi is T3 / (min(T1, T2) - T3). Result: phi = -2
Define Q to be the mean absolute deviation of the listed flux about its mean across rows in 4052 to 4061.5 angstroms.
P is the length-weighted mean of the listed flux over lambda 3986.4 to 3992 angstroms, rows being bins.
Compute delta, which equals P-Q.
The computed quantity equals 18.3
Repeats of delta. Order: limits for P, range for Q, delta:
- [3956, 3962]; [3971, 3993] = 12.6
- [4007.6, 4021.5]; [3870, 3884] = 20.7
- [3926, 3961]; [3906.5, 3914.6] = 13.9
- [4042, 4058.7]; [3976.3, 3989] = 19.6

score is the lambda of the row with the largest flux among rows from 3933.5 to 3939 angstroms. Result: 3938.52 angstroms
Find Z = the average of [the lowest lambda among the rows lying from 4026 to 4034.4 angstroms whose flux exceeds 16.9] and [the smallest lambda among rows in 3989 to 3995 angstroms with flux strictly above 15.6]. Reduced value 4008.1 angstroms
